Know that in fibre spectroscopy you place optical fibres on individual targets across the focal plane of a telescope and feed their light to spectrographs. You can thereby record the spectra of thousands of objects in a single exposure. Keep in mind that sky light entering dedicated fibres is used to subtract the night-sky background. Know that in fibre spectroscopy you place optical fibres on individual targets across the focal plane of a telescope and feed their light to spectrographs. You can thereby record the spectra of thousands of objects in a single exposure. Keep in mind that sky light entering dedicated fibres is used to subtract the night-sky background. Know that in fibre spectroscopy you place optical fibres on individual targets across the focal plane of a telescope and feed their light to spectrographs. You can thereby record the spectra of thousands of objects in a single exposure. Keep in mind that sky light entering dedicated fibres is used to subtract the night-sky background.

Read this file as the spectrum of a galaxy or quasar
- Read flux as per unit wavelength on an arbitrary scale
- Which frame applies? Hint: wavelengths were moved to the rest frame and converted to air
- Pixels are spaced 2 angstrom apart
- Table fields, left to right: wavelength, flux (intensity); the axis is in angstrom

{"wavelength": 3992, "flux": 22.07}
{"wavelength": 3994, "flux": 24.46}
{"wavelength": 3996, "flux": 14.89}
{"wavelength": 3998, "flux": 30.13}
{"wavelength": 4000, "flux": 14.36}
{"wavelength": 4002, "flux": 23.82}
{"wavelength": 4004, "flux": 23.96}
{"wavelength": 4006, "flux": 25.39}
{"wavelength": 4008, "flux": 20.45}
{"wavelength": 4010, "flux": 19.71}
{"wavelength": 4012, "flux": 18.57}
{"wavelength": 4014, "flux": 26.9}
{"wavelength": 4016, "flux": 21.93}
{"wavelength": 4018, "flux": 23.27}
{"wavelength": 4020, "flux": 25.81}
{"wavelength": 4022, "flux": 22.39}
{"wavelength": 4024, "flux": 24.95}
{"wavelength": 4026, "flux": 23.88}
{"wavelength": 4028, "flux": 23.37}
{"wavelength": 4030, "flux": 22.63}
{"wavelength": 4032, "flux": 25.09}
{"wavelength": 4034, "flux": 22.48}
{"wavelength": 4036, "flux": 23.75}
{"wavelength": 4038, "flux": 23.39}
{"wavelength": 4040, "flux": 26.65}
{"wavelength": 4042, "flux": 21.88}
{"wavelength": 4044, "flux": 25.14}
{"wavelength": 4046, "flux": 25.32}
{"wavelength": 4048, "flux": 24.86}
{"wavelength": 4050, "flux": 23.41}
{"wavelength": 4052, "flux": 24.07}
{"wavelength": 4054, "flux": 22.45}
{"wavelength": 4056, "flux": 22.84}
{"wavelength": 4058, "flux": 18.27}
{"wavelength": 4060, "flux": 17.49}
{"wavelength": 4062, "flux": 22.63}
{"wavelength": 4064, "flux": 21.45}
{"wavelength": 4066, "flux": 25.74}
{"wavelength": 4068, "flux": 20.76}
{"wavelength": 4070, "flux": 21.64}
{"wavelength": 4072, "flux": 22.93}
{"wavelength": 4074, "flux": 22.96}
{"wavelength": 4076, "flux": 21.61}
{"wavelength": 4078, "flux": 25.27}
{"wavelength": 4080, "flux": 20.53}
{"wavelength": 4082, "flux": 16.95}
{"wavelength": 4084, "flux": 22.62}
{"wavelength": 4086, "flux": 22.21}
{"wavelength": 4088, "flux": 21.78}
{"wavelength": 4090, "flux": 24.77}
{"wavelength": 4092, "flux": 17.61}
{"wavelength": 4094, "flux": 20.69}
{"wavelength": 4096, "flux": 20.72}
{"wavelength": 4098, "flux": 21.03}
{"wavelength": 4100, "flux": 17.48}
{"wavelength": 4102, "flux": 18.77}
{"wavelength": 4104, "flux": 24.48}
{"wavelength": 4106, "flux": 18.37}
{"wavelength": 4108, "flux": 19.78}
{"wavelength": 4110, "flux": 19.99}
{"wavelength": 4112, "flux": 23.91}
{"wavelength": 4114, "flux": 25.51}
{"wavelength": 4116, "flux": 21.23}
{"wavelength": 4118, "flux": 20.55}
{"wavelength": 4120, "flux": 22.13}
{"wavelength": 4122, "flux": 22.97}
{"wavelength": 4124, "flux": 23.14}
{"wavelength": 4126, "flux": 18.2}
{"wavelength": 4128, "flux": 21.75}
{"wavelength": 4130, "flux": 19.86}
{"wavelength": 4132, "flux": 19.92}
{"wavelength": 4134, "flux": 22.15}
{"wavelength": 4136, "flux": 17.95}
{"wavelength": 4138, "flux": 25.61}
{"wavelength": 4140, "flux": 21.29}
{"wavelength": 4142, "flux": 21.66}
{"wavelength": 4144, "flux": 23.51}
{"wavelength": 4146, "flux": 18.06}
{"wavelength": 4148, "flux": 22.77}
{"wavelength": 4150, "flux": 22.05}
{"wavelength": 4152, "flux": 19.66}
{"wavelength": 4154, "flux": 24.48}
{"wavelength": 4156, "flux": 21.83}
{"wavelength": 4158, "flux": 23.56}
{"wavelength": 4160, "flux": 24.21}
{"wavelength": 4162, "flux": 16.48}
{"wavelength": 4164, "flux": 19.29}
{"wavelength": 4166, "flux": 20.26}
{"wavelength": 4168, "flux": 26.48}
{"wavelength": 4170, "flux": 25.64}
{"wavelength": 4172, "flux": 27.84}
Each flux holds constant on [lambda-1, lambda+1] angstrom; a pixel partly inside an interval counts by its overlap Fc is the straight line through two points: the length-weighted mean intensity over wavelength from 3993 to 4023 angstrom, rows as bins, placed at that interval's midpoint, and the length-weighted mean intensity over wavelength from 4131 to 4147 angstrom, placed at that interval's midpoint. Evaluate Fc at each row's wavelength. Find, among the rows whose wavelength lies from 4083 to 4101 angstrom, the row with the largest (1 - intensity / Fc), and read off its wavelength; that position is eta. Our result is 4100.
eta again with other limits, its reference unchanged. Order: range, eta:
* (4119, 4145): 4136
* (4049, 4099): 4082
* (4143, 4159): 4146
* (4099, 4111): 4100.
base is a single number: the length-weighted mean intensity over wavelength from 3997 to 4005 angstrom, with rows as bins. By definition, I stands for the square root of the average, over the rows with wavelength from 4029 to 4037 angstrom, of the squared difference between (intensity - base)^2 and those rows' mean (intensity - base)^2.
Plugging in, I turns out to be 2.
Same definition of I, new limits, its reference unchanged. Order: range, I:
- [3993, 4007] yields 32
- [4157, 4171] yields 14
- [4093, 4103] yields 10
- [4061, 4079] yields 2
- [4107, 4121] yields 4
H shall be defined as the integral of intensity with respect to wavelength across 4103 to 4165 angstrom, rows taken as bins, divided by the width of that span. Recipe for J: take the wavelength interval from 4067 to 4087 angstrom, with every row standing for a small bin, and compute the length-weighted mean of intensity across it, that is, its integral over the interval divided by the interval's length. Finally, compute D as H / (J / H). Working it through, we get 21.2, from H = 21.5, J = 21.7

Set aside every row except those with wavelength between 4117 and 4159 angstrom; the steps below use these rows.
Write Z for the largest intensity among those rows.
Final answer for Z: 25.61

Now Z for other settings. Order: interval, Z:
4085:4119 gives 25.51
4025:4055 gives 26.65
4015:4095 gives 26.65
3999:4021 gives 26.9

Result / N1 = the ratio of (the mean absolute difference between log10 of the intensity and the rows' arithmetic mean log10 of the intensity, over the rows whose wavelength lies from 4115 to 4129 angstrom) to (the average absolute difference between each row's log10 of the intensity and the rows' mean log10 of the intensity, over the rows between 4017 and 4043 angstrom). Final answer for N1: 1.3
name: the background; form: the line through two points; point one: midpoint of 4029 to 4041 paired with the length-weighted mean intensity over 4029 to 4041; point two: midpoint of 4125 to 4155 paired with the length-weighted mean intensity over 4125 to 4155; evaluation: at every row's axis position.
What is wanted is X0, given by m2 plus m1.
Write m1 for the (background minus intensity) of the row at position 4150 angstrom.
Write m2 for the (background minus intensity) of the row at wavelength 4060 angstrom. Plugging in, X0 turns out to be 4.8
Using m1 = -1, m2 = 6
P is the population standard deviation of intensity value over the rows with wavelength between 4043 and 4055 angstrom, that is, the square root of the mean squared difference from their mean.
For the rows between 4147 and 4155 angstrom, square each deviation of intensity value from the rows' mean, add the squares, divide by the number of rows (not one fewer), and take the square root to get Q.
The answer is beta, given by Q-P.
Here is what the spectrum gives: 0.7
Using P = 1.0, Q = 1.7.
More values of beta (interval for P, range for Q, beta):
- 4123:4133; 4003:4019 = 1.0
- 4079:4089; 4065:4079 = -0.3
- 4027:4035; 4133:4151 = 1.3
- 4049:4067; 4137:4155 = -0.3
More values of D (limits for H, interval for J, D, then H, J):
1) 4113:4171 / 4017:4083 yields 20.7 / 21.8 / 22.9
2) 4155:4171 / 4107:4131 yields 22.9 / 22.2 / 21.6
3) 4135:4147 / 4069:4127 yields 21.3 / 21.3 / 21.4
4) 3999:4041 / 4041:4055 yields 22.1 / 23.0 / 23.9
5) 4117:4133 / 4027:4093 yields 19.7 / 21.1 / 22.6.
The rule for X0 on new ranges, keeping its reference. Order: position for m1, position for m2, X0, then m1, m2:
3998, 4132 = -3.6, -5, 2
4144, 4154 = -5.9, -2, -4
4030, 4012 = 7.5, 1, 6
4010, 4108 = 7.3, 5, 2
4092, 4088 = 5.7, 5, 1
